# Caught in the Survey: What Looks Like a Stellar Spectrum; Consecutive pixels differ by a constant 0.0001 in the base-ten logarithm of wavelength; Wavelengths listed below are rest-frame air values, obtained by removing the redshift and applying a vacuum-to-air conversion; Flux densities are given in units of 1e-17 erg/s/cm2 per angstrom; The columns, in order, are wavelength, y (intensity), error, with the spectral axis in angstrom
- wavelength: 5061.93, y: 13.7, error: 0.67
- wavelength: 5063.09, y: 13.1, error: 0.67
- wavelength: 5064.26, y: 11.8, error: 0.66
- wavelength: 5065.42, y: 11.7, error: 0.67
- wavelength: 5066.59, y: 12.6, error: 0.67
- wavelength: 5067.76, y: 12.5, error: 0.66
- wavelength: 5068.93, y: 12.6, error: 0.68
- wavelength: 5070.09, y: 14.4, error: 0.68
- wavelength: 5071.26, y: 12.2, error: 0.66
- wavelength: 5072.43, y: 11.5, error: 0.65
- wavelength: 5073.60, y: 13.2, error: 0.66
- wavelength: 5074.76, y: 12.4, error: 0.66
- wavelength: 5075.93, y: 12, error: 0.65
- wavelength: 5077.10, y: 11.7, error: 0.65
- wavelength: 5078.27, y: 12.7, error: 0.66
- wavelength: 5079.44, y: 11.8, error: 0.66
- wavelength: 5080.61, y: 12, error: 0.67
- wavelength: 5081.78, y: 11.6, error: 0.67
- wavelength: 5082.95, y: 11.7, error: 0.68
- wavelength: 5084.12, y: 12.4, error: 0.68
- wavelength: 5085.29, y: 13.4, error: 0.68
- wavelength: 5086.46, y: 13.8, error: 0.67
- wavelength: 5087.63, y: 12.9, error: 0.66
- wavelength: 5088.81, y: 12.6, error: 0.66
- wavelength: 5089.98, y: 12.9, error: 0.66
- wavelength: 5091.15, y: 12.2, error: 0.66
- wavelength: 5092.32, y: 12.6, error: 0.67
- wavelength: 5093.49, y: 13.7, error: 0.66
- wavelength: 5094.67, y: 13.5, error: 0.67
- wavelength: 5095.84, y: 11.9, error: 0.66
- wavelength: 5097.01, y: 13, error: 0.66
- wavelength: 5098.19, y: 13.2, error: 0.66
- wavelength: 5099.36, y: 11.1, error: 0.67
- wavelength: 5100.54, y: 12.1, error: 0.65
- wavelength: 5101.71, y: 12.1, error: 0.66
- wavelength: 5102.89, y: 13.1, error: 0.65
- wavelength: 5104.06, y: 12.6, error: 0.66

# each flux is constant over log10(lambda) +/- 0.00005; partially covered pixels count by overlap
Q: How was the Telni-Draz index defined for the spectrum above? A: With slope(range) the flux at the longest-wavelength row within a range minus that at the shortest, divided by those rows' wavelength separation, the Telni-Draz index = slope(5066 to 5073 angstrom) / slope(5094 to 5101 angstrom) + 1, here 1.8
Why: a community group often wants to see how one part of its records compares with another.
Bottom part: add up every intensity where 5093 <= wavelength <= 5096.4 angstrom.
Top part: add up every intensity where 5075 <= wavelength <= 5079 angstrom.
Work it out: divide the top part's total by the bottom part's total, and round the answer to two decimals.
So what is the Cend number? 0.93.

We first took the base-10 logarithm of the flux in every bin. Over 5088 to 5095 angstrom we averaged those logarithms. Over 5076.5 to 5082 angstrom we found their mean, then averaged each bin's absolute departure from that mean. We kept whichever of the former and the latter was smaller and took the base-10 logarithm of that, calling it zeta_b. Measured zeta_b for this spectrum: -1.95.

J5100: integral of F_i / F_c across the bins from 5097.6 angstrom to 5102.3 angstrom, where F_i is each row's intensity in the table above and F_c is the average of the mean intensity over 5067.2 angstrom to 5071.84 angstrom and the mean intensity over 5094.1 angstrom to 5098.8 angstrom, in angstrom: 4.41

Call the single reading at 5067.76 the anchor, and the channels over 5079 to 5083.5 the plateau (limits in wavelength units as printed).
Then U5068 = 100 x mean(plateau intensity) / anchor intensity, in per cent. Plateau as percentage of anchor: 94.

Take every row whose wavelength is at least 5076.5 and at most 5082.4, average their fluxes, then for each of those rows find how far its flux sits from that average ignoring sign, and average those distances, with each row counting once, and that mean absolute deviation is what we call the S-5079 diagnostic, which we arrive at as 0.31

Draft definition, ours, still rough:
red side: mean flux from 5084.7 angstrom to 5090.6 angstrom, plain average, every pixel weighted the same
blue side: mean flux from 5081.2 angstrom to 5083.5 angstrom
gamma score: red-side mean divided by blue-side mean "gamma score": 1.13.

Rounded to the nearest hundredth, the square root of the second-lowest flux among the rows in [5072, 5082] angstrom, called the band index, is 3.41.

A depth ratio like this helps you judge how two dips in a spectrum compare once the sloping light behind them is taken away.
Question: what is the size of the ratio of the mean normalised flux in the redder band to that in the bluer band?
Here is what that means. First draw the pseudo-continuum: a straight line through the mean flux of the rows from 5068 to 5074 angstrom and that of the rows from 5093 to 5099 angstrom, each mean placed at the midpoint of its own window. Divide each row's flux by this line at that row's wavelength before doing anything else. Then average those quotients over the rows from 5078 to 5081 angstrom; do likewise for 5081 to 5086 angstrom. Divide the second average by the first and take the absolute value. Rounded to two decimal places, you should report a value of 1.01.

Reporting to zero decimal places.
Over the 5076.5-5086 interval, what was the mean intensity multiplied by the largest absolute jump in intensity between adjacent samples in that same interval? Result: 12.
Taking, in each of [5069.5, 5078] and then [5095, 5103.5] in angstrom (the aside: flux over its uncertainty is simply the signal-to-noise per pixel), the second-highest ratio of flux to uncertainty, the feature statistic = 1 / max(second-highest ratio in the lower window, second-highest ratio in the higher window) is 0.0500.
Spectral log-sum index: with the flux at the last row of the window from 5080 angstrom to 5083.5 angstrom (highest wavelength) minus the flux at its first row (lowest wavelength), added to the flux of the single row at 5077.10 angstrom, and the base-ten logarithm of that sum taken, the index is 1.06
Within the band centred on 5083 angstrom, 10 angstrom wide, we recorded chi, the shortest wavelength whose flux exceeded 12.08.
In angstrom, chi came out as 5078.27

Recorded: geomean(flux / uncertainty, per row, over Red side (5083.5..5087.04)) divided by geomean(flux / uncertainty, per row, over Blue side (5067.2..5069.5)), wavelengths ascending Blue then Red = 1.04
